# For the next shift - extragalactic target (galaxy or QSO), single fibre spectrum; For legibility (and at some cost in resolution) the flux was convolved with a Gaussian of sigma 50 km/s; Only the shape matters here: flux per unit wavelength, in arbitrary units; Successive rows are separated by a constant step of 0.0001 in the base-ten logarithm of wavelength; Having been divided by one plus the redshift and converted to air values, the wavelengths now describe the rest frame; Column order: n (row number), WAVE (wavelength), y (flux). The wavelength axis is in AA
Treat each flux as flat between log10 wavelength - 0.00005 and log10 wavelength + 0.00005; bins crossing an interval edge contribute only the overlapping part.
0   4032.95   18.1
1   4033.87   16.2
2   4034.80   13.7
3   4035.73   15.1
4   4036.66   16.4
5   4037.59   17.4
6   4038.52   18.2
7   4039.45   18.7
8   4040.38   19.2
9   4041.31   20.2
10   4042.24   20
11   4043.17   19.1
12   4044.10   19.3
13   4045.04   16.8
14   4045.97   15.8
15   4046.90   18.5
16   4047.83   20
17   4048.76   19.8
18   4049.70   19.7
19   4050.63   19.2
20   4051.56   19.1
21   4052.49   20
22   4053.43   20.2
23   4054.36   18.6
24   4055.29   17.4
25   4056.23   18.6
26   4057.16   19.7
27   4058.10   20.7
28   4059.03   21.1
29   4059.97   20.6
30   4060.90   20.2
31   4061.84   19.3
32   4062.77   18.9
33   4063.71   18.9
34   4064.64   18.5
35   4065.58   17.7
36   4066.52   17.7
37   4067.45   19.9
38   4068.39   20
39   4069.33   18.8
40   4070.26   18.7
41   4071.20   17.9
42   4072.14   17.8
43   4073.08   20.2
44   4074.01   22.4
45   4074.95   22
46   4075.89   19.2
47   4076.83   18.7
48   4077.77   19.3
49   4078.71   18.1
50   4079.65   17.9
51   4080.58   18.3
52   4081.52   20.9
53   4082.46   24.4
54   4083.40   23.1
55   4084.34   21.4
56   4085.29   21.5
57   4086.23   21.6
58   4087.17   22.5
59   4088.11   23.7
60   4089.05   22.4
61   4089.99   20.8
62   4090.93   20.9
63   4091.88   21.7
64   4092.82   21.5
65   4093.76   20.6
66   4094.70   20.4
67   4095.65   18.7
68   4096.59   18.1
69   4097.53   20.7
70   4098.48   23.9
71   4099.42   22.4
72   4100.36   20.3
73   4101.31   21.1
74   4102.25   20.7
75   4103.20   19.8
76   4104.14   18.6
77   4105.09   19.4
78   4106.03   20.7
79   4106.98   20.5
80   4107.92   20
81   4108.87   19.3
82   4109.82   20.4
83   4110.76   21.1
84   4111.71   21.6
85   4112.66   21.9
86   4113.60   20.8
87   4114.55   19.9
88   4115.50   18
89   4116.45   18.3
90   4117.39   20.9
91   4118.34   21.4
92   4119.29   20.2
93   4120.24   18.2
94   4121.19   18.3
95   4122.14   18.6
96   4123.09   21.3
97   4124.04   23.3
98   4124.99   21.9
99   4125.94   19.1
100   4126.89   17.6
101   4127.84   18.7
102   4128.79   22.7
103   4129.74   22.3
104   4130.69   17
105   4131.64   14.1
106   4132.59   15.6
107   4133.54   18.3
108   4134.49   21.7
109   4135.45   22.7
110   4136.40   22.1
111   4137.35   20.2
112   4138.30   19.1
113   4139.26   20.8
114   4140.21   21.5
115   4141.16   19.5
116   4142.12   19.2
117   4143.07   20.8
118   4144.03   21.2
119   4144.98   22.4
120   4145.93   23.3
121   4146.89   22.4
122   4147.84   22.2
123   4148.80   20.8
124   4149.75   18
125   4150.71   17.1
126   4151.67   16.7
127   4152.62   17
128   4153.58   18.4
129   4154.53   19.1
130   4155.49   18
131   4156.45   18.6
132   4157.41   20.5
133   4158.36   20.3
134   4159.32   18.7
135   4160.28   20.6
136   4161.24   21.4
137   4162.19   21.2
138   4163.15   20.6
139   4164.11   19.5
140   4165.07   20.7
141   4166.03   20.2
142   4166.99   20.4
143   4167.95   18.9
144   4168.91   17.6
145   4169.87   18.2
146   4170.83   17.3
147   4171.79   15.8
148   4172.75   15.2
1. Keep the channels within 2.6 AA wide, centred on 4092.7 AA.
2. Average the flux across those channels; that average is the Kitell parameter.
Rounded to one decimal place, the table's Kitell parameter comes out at 21.3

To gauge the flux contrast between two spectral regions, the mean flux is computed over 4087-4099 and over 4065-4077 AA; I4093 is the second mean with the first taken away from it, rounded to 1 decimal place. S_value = -1.9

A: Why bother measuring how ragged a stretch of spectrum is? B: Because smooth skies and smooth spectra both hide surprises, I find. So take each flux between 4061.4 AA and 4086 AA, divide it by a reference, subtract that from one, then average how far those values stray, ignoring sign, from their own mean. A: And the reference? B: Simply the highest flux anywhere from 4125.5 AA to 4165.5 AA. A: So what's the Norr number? 0.063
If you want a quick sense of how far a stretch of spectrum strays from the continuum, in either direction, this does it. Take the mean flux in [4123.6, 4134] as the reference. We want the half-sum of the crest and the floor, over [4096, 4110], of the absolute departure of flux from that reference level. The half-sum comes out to 2.5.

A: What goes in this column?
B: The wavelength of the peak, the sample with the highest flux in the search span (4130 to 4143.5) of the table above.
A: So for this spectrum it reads 4135.45 AA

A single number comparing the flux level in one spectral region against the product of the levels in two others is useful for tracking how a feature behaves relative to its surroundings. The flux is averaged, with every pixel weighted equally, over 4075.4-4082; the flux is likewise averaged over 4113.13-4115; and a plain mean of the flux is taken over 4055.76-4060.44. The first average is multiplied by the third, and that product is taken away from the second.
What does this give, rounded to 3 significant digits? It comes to -361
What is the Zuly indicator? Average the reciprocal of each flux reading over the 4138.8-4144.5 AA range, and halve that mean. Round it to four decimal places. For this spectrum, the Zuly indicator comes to 0.0244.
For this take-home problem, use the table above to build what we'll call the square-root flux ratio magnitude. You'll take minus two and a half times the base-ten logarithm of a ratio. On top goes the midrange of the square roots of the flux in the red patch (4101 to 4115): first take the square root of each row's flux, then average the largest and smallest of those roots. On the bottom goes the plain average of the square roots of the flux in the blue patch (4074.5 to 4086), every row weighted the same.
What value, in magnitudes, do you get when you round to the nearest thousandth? 0.004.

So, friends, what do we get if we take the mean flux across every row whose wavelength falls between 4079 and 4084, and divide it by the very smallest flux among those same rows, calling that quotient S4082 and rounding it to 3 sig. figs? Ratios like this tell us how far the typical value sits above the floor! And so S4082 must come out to 1.17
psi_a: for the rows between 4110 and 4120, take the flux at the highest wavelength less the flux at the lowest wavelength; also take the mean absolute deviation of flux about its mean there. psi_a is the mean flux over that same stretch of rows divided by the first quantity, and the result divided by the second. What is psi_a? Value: -22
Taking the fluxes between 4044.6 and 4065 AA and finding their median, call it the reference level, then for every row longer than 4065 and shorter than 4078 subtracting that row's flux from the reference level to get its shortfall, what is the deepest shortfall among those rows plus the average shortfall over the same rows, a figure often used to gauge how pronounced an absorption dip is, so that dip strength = 1.5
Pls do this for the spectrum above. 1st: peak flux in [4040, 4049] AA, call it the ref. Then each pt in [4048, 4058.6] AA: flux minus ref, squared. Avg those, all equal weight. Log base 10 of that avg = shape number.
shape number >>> 0.2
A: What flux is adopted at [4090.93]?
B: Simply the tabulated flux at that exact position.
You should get 20.9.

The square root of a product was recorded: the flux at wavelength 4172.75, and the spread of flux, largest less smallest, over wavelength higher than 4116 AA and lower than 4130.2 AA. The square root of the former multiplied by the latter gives 9.3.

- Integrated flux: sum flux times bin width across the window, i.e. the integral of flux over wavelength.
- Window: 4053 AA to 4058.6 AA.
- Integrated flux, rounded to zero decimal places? 108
